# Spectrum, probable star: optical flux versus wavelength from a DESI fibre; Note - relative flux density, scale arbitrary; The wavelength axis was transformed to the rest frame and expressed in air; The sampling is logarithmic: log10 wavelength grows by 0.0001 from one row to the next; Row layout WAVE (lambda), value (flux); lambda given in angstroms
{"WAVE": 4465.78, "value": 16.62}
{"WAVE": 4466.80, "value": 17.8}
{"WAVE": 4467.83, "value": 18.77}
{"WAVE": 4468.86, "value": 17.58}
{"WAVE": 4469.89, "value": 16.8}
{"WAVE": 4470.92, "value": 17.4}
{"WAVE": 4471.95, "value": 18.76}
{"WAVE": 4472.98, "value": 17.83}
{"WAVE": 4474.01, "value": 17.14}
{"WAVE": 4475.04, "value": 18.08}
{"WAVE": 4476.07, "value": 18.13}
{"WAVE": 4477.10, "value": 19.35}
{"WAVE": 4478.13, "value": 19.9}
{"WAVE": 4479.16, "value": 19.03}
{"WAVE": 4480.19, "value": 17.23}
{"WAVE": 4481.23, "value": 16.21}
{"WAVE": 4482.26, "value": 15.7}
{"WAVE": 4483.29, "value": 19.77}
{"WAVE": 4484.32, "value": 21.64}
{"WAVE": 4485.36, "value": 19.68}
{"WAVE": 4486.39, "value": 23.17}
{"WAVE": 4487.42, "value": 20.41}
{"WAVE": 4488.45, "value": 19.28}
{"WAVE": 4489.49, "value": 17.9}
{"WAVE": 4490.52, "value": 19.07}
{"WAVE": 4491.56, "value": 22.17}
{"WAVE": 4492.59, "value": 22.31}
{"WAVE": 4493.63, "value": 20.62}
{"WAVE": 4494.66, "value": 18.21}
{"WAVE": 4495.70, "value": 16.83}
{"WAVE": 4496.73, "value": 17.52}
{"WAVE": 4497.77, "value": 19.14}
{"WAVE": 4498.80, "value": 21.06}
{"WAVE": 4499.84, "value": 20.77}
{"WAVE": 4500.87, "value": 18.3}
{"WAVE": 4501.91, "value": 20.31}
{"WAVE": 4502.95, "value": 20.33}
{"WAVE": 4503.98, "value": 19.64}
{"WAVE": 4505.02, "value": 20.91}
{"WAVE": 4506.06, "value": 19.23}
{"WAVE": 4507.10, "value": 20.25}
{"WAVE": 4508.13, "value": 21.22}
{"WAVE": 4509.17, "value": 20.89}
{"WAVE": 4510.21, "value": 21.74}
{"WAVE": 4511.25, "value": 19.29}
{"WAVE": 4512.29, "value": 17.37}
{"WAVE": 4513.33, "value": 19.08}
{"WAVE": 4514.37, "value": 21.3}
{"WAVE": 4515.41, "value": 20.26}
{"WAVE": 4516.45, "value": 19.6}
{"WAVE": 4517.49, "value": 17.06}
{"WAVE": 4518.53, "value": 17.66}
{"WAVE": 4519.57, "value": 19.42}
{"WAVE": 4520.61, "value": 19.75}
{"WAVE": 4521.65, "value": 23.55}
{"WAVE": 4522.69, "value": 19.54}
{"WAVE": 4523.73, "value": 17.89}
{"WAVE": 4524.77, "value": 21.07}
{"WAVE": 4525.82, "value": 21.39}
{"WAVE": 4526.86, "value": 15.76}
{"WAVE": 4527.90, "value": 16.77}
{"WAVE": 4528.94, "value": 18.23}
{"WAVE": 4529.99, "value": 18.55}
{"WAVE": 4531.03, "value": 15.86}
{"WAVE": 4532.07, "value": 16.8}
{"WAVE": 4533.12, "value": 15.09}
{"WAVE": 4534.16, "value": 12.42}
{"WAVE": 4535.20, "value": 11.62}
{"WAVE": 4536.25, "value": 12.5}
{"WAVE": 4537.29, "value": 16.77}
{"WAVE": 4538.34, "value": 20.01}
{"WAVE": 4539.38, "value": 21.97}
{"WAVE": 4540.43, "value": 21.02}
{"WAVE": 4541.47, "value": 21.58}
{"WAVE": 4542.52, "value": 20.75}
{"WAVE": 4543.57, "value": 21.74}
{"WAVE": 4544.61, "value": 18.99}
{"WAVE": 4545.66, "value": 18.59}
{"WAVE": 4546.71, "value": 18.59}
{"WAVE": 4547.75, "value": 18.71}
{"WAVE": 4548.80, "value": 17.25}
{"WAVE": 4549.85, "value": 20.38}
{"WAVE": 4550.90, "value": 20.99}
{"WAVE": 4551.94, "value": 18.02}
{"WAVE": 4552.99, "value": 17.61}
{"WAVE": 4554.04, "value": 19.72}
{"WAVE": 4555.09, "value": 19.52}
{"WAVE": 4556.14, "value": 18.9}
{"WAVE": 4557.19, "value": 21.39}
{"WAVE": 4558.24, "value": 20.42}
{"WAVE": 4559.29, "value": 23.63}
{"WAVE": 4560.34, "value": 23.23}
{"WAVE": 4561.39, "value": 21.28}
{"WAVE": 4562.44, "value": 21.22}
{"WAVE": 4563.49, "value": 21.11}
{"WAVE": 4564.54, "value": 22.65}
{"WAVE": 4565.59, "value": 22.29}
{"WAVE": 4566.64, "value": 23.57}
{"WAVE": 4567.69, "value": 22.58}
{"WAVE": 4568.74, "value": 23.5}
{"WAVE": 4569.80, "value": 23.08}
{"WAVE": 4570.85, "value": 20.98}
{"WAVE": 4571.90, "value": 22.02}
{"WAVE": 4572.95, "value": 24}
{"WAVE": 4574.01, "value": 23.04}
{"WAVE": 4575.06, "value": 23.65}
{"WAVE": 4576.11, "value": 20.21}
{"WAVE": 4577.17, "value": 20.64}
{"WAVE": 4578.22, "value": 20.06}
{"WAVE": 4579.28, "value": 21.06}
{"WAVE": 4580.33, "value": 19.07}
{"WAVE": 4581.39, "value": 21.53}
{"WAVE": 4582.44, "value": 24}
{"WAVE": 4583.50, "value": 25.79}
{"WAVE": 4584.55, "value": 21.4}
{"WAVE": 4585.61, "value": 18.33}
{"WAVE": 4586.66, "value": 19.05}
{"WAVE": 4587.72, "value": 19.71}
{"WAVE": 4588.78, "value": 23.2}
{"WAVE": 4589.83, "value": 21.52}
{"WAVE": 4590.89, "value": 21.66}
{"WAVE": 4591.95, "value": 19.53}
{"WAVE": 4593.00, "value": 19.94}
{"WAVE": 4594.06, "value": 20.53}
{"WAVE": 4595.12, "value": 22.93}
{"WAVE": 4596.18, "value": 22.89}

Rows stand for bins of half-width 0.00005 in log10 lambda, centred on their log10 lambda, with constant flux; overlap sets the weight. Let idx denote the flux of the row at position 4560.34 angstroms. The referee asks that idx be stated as 23.23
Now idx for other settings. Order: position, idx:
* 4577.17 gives 20.64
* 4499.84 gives 20.77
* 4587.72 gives 19.71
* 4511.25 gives 19.29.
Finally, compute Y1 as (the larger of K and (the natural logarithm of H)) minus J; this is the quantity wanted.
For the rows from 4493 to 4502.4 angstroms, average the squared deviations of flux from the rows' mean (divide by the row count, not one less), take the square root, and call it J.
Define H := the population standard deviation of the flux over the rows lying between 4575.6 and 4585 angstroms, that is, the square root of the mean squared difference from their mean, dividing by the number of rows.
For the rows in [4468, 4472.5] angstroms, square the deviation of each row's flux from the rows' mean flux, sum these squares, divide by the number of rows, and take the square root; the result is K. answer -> -0.76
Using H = 2.0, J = 1.47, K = 0.7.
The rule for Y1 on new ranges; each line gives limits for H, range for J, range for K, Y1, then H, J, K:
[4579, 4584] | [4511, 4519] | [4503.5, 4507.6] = -0.54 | 2.4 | 1.39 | 0.6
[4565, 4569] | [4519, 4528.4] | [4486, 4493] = -0.45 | 0.6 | 2.27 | 1.8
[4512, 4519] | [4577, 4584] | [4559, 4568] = -1.23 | 1.5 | 2.18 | 0.9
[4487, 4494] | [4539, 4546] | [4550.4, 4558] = 0.06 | 1.5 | 1.25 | 1.3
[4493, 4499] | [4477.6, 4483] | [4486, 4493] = 0.22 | 1.5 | 1.61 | 1.8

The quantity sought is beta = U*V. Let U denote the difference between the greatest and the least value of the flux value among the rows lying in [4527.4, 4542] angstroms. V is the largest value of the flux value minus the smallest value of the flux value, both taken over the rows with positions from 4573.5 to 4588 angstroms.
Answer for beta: 77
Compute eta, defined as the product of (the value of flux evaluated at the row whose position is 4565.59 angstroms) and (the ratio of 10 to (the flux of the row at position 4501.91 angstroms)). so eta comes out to 11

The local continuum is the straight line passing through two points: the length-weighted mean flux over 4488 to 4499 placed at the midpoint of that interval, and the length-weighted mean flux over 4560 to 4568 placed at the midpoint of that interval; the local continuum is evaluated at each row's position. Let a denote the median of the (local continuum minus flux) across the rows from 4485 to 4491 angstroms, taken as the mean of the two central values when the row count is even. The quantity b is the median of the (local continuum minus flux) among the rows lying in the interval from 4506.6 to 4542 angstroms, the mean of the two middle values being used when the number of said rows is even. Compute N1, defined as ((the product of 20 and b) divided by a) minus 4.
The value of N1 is -70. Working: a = -0.3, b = 1.1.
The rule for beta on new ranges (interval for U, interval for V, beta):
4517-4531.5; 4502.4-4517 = 34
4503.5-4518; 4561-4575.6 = 14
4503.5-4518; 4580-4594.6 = 35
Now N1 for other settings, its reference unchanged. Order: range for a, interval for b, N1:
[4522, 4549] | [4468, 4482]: 1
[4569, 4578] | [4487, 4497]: 25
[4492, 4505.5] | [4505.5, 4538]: -46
